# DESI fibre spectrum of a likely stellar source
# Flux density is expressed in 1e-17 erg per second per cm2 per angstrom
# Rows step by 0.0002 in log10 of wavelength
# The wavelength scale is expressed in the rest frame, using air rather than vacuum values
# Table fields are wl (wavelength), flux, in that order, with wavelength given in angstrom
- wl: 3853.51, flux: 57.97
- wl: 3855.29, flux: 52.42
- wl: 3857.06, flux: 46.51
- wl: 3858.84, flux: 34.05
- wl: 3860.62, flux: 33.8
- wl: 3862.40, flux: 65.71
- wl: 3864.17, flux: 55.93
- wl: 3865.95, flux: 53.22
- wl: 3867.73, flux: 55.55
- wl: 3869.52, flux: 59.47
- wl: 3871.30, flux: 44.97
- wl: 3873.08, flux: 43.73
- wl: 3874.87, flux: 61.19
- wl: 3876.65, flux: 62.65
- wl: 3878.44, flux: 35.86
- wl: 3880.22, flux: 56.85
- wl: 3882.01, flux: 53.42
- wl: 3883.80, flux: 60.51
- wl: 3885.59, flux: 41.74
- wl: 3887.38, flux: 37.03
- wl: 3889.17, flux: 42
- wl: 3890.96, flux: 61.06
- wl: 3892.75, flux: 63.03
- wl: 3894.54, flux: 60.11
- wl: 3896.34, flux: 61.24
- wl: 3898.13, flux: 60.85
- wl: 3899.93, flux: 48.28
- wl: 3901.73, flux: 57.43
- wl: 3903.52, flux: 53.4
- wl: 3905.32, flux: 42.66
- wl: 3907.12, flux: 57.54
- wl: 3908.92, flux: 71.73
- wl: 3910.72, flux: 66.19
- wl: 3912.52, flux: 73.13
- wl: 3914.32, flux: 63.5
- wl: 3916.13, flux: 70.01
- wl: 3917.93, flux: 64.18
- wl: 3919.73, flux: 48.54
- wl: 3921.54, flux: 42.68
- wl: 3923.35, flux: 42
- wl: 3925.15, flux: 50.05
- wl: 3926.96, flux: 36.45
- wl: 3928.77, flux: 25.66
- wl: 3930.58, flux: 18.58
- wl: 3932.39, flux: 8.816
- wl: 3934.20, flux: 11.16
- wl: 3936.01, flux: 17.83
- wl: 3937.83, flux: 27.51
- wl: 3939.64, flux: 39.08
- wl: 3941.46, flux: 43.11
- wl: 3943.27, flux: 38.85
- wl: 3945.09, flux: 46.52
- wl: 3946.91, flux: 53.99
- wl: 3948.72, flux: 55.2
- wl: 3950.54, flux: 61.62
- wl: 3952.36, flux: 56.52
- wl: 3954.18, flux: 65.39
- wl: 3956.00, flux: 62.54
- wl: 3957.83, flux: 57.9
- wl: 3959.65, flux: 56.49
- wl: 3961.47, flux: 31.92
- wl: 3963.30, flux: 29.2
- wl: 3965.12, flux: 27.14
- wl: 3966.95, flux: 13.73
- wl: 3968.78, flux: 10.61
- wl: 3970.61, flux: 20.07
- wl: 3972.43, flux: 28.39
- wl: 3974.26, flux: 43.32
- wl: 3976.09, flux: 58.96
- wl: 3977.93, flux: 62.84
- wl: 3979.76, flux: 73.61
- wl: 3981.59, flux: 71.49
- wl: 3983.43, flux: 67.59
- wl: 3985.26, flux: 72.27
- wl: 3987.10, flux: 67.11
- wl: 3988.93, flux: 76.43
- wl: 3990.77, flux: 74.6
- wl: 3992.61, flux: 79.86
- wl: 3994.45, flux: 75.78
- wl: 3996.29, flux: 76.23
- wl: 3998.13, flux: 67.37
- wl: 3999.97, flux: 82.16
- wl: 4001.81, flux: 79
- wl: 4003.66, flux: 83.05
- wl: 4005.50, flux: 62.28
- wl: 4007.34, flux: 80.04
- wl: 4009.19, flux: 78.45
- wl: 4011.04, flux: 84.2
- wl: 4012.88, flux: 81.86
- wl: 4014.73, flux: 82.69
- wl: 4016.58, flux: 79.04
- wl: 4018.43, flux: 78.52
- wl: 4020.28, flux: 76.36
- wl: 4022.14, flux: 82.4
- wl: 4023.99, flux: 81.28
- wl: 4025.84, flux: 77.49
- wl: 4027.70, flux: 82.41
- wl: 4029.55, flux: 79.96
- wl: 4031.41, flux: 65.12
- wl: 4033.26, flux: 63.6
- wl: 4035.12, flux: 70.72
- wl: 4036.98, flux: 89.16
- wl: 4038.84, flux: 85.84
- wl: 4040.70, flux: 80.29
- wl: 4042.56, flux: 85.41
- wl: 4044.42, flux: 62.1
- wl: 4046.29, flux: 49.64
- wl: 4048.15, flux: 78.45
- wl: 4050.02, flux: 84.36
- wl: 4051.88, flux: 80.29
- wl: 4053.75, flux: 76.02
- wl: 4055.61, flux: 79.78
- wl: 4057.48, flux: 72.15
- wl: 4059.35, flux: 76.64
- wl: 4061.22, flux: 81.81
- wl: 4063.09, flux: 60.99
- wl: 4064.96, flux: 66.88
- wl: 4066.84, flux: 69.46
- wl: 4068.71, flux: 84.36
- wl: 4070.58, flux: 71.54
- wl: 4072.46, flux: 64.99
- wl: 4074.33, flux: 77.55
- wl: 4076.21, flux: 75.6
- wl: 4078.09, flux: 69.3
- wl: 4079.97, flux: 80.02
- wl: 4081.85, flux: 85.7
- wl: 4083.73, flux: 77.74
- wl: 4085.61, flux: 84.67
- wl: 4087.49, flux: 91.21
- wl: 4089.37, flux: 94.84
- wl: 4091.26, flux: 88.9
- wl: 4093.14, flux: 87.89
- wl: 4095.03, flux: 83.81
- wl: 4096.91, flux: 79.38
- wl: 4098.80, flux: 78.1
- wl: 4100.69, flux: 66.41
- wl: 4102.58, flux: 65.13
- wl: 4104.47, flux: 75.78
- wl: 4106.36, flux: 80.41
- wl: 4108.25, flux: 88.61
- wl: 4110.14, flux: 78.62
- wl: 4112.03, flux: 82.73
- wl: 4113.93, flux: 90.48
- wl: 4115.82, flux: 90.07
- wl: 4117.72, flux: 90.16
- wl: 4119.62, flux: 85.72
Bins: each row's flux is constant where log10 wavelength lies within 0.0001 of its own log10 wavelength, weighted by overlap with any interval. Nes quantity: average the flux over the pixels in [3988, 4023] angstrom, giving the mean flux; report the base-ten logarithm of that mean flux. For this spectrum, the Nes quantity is 1.89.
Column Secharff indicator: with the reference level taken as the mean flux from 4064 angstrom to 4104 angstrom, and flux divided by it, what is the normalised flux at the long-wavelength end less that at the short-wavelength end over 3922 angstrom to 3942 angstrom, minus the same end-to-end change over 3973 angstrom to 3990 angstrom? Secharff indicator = -0.4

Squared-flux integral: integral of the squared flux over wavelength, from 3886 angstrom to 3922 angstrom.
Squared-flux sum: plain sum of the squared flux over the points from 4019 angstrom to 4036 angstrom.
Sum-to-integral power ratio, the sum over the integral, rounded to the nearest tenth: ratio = 0.4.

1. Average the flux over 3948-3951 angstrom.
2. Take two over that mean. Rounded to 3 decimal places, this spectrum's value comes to 0.034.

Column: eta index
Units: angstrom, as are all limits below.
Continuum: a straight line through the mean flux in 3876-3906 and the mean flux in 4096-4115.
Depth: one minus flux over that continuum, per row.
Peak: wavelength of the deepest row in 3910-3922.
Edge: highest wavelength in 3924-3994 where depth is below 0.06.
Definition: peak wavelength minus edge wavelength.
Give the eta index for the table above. -71.1 angstrom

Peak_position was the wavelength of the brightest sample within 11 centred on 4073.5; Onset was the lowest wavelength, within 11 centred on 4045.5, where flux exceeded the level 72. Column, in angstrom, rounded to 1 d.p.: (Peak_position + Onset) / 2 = 4054.7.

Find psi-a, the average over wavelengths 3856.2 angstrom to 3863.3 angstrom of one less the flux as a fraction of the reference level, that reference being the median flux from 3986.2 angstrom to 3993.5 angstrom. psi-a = 0.40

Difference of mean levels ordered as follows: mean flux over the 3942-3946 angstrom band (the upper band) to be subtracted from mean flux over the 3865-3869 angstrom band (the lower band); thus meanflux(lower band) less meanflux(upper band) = 12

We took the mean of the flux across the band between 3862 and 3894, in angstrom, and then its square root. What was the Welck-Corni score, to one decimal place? 7.3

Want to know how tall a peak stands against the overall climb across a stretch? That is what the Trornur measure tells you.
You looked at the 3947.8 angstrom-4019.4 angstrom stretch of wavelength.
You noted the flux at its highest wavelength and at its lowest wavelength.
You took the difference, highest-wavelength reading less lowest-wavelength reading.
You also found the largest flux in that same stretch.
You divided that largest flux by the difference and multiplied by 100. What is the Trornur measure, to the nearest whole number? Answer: 361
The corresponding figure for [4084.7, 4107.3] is -2226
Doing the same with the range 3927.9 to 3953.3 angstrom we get 200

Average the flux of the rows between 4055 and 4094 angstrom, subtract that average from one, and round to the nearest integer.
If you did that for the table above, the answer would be -77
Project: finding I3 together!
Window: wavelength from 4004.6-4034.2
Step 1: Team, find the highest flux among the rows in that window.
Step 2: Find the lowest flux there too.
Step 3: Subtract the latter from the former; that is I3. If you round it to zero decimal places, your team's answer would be 22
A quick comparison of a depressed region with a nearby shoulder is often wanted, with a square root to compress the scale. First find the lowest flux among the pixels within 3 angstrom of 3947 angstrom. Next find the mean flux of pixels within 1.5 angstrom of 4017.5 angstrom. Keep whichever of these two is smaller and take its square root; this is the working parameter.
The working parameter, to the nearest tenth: 6.8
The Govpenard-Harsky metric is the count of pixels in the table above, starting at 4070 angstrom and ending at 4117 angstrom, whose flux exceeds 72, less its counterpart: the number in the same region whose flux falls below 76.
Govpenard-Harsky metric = 13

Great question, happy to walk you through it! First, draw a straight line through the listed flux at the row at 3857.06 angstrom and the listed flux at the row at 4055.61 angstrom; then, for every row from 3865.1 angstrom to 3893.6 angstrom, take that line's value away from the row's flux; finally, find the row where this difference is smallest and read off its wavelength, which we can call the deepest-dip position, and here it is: 3887.38 angstrom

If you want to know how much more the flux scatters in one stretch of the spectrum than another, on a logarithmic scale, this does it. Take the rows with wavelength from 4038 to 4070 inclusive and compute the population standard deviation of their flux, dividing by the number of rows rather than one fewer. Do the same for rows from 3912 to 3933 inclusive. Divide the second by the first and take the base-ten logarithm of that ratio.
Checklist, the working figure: 0.30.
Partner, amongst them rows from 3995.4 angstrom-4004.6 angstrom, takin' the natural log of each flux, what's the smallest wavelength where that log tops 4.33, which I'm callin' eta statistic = 3996.29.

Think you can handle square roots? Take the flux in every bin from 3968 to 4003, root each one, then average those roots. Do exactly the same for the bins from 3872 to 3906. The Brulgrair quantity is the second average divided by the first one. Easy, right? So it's 0.93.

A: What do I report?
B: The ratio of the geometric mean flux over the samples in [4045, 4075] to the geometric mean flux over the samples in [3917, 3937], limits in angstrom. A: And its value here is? 2.6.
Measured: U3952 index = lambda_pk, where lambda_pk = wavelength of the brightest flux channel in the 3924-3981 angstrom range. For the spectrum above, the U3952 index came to 3979.76 angstrom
